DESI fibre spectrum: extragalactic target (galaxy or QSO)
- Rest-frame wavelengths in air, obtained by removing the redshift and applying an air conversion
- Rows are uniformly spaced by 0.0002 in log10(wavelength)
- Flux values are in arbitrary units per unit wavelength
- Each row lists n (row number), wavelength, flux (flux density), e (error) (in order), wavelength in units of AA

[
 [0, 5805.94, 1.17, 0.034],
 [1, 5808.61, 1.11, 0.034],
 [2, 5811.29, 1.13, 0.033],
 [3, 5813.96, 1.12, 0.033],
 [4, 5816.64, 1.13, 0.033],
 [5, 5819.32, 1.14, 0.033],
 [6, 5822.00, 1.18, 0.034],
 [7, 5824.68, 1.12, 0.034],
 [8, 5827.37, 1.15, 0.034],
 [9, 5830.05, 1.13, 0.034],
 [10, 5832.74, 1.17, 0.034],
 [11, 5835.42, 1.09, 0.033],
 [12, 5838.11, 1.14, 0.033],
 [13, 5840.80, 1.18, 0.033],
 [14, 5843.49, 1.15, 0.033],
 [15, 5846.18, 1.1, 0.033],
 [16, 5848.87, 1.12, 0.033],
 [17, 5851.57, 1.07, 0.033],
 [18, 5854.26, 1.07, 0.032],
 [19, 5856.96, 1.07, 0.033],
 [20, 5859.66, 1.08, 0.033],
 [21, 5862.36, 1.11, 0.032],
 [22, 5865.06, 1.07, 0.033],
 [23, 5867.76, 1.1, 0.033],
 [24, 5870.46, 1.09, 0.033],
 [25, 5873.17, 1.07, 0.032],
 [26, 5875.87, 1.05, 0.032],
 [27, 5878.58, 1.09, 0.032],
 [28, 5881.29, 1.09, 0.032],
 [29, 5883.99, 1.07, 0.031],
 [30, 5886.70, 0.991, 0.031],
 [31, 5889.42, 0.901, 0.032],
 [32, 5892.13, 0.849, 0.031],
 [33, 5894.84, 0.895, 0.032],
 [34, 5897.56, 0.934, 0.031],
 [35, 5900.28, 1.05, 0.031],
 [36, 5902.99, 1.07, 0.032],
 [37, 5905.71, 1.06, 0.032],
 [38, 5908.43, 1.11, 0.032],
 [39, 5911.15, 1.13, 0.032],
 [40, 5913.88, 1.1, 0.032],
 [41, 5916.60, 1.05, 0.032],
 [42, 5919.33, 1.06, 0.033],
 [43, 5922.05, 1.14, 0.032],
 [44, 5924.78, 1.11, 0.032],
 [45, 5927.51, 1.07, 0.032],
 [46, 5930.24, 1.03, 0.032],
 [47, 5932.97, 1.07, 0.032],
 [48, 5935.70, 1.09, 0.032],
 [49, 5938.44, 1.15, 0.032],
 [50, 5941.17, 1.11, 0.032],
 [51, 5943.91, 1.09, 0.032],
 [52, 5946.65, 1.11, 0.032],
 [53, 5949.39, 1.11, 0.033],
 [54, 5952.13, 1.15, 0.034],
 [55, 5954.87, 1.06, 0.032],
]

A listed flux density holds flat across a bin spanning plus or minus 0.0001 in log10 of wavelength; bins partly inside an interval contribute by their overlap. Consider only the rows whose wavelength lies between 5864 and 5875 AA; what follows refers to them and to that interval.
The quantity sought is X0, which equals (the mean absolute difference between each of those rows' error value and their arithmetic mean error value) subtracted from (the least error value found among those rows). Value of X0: 0.0316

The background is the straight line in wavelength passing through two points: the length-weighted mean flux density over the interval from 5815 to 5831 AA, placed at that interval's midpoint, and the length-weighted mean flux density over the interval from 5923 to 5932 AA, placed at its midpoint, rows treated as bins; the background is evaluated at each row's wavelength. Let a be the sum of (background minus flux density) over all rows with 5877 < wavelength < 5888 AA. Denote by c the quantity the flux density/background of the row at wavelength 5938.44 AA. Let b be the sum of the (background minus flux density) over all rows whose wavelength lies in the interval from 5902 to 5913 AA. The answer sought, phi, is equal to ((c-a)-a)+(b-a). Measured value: 0.55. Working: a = 0.168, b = -0.024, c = 1.08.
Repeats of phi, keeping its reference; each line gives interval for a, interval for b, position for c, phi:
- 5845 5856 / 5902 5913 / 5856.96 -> 0.53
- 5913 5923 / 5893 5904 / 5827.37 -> 1.53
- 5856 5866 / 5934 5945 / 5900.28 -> 0.37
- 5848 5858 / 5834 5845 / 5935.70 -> 0.51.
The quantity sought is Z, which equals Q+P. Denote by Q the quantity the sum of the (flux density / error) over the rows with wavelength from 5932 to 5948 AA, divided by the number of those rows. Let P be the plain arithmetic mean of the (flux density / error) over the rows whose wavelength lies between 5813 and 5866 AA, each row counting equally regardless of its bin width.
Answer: 68.3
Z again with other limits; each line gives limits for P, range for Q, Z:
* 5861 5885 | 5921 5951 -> 67.8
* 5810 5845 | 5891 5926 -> 66.9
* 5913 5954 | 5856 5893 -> 66.5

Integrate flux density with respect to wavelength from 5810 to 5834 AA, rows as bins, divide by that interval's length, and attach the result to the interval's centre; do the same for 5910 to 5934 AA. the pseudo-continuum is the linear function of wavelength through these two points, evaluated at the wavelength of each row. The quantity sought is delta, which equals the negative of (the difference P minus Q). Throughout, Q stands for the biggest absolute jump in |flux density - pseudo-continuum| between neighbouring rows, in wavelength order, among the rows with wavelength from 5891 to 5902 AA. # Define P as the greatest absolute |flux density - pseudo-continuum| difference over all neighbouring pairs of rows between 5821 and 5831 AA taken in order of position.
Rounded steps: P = 0.020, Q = 0.118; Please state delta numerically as 0.10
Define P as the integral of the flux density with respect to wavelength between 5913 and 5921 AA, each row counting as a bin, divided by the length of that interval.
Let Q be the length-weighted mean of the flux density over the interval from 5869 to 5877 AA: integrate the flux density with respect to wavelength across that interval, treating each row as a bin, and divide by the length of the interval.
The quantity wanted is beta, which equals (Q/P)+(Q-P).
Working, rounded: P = 1.072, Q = 1.07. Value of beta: 1.00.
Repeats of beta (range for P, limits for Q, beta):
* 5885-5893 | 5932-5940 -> 1.38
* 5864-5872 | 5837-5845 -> 1.13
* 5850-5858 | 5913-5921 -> 1.00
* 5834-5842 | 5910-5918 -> 0.91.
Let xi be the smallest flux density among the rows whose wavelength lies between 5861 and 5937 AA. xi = 0.849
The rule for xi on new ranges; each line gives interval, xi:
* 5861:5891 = 0.901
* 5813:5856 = 1.07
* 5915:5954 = 1.03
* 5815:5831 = 1.12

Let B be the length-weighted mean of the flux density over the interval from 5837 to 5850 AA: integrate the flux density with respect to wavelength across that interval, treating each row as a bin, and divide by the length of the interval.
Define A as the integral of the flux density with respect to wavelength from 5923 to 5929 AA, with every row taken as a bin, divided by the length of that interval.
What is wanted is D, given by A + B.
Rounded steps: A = 1.09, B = 1.14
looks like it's 2.23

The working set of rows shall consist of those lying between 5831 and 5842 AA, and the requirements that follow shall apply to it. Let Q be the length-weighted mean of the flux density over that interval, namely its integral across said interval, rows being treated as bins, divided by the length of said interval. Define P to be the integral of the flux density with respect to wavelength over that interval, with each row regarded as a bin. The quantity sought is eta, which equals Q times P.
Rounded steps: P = 12.6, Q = 1.14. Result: 14.4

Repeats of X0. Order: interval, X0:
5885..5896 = 0.0305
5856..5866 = 0.0316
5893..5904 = 0.0305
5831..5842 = 0.0326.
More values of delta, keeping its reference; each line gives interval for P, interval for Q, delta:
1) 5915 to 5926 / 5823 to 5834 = 0.00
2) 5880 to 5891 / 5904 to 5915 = -0.06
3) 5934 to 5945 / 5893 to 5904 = 0.06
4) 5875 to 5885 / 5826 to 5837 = -0.01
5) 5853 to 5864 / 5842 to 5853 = 0.02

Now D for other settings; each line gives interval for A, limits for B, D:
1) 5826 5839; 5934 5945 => 2.24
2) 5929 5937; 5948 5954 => 2.19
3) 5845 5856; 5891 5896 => 1.96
